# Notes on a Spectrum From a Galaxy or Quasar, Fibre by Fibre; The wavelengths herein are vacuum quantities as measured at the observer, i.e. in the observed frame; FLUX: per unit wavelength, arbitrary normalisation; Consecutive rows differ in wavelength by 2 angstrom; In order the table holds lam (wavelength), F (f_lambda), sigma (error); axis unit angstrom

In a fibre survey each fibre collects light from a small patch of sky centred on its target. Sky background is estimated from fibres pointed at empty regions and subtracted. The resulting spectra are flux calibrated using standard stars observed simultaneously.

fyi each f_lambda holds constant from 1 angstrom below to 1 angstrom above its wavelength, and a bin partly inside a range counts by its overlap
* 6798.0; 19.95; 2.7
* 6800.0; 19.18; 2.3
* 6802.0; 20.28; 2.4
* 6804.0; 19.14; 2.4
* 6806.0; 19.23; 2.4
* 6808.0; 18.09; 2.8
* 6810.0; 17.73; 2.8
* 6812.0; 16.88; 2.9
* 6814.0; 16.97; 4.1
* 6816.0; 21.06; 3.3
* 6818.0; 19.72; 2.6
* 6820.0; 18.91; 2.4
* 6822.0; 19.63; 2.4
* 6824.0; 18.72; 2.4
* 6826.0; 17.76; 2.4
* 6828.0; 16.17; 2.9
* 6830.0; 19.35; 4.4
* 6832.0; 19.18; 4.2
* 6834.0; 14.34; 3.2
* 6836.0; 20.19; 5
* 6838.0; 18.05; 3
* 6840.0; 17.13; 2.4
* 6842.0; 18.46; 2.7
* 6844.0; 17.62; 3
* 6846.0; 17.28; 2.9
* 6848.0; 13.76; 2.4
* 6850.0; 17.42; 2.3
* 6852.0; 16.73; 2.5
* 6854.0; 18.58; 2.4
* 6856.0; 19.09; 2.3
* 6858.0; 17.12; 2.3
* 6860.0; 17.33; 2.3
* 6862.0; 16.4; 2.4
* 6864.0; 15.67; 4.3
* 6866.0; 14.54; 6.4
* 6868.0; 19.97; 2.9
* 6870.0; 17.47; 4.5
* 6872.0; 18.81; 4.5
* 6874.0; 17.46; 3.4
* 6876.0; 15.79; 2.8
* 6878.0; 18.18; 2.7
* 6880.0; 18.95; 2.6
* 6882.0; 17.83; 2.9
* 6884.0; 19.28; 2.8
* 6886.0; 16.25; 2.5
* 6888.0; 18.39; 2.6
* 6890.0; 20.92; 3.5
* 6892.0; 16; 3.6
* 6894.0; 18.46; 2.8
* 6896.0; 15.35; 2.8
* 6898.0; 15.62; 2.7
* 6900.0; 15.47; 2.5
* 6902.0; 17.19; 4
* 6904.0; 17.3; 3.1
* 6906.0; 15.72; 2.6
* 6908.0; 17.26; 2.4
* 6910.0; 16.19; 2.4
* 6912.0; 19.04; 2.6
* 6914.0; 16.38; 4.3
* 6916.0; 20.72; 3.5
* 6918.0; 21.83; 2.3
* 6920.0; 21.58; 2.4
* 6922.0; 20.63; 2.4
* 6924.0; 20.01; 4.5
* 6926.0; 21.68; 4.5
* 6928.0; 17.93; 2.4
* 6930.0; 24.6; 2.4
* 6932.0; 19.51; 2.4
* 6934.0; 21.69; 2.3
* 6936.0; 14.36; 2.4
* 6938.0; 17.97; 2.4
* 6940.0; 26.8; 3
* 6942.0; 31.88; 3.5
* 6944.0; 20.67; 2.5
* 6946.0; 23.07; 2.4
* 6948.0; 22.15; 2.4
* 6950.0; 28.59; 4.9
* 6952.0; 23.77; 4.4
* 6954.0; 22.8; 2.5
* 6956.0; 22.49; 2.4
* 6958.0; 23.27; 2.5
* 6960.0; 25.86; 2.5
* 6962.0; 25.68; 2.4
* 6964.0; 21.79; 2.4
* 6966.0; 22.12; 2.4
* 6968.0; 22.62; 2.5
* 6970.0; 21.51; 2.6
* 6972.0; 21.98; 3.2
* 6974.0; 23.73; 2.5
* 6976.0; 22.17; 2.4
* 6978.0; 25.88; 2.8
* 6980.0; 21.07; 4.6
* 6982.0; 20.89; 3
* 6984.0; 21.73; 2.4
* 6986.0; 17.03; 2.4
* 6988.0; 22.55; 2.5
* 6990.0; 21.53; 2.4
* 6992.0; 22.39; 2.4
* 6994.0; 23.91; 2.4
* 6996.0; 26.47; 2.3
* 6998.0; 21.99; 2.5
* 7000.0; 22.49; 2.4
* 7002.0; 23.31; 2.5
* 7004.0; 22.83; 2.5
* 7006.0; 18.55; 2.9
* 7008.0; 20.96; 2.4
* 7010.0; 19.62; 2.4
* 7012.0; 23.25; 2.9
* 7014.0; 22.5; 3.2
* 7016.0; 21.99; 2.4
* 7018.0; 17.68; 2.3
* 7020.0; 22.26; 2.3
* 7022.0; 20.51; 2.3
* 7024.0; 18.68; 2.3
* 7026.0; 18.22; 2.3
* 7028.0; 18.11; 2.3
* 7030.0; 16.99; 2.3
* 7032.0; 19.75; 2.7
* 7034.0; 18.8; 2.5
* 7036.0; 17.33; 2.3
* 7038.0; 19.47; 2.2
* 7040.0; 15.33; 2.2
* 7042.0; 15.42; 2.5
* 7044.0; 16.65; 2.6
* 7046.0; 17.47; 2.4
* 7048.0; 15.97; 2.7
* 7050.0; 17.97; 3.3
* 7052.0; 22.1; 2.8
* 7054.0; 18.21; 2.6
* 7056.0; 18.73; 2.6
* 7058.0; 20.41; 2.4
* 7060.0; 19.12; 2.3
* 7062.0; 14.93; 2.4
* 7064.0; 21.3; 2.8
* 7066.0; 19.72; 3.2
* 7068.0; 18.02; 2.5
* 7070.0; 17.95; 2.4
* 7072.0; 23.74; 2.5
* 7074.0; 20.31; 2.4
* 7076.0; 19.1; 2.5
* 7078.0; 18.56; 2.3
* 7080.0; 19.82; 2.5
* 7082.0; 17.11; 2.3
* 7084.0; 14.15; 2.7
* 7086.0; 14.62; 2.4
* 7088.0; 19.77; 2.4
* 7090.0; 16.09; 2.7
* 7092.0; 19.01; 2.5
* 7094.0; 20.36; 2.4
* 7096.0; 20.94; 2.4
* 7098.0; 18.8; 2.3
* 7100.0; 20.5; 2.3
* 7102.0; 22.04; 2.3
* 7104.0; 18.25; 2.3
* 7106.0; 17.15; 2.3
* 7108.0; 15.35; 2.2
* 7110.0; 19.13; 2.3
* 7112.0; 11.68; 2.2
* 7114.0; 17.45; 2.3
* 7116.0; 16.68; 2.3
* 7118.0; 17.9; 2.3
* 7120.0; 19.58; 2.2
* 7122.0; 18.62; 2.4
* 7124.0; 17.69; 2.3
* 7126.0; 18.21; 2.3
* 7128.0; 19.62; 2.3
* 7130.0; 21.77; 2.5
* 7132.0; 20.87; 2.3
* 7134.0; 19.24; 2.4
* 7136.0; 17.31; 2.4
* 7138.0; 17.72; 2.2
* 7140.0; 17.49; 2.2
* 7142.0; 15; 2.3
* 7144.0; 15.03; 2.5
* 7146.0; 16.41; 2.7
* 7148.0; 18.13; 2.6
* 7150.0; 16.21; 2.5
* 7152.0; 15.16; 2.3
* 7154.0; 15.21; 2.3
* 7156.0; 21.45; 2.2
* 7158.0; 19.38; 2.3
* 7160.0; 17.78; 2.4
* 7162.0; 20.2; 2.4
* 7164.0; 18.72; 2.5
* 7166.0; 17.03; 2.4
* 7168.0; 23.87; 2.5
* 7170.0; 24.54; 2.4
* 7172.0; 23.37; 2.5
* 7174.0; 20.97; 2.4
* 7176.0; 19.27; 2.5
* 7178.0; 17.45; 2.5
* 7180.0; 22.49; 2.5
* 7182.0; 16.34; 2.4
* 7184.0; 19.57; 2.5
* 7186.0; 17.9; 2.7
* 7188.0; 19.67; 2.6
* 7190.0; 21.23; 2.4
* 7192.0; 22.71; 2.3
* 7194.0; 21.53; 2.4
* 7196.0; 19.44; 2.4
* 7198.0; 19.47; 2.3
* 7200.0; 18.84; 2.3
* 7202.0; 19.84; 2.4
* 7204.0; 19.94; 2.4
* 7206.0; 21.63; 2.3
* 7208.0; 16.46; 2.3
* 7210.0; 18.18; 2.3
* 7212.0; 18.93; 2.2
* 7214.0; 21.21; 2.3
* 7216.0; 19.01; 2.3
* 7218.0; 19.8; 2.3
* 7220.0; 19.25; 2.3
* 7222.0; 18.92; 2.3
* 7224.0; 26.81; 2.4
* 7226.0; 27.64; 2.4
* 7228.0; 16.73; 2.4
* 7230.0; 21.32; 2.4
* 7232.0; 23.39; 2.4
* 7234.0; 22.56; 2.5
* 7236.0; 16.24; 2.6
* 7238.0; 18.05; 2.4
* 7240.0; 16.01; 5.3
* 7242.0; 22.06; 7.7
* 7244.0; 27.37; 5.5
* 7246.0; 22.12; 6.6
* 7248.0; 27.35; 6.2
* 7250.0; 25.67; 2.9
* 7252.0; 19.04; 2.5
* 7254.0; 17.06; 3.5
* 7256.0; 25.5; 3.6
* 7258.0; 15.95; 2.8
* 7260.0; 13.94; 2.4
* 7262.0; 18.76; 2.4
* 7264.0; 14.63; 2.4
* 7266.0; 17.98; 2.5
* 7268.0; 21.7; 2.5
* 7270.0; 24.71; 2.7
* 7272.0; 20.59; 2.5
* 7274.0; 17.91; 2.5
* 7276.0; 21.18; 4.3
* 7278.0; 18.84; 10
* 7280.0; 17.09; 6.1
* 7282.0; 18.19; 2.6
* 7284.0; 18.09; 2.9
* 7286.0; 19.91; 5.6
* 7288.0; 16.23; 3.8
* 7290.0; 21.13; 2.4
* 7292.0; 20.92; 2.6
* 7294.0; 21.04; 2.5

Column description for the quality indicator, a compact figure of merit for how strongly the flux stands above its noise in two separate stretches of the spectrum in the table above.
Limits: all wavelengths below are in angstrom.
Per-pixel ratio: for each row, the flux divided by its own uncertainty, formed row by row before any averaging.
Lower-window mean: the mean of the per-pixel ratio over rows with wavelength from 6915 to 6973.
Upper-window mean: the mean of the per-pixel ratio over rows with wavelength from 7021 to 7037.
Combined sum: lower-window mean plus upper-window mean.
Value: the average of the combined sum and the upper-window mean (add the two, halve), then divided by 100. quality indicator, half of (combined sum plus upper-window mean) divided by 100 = 0.119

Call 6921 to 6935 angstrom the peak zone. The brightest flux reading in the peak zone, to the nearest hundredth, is 24.60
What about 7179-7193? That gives 22.71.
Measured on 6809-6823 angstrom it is 21.06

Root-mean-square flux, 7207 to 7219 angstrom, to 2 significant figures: 19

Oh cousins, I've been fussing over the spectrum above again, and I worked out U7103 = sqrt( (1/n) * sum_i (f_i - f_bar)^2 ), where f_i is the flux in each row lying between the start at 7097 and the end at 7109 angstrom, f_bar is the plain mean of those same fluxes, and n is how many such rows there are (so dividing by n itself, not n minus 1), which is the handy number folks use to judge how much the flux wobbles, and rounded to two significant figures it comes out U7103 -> 2.2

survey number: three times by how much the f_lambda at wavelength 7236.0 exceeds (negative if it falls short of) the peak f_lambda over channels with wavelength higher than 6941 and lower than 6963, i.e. -47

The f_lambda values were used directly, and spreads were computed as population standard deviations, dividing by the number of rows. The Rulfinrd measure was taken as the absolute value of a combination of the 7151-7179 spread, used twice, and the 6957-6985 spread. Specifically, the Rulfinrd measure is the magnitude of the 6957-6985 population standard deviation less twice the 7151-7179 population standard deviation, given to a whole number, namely 4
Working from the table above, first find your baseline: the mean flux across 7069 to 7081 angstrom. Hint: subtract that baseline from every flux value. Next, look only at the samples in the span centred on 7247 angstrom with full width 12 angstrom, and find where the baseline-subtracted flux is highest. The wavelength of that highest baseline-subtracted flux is 7244.0 angstrom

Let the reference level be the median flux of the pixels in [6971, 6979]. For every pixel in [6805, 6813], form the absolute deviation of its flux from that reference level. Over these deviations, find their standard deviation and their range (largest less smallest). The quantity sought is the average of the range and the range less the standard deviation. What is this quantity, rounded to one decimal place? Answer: 1.9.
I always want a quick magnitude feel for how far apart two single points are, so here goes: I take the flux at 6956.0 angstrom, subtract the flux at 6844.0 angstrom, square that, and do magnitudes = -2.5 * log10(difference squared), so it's -3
